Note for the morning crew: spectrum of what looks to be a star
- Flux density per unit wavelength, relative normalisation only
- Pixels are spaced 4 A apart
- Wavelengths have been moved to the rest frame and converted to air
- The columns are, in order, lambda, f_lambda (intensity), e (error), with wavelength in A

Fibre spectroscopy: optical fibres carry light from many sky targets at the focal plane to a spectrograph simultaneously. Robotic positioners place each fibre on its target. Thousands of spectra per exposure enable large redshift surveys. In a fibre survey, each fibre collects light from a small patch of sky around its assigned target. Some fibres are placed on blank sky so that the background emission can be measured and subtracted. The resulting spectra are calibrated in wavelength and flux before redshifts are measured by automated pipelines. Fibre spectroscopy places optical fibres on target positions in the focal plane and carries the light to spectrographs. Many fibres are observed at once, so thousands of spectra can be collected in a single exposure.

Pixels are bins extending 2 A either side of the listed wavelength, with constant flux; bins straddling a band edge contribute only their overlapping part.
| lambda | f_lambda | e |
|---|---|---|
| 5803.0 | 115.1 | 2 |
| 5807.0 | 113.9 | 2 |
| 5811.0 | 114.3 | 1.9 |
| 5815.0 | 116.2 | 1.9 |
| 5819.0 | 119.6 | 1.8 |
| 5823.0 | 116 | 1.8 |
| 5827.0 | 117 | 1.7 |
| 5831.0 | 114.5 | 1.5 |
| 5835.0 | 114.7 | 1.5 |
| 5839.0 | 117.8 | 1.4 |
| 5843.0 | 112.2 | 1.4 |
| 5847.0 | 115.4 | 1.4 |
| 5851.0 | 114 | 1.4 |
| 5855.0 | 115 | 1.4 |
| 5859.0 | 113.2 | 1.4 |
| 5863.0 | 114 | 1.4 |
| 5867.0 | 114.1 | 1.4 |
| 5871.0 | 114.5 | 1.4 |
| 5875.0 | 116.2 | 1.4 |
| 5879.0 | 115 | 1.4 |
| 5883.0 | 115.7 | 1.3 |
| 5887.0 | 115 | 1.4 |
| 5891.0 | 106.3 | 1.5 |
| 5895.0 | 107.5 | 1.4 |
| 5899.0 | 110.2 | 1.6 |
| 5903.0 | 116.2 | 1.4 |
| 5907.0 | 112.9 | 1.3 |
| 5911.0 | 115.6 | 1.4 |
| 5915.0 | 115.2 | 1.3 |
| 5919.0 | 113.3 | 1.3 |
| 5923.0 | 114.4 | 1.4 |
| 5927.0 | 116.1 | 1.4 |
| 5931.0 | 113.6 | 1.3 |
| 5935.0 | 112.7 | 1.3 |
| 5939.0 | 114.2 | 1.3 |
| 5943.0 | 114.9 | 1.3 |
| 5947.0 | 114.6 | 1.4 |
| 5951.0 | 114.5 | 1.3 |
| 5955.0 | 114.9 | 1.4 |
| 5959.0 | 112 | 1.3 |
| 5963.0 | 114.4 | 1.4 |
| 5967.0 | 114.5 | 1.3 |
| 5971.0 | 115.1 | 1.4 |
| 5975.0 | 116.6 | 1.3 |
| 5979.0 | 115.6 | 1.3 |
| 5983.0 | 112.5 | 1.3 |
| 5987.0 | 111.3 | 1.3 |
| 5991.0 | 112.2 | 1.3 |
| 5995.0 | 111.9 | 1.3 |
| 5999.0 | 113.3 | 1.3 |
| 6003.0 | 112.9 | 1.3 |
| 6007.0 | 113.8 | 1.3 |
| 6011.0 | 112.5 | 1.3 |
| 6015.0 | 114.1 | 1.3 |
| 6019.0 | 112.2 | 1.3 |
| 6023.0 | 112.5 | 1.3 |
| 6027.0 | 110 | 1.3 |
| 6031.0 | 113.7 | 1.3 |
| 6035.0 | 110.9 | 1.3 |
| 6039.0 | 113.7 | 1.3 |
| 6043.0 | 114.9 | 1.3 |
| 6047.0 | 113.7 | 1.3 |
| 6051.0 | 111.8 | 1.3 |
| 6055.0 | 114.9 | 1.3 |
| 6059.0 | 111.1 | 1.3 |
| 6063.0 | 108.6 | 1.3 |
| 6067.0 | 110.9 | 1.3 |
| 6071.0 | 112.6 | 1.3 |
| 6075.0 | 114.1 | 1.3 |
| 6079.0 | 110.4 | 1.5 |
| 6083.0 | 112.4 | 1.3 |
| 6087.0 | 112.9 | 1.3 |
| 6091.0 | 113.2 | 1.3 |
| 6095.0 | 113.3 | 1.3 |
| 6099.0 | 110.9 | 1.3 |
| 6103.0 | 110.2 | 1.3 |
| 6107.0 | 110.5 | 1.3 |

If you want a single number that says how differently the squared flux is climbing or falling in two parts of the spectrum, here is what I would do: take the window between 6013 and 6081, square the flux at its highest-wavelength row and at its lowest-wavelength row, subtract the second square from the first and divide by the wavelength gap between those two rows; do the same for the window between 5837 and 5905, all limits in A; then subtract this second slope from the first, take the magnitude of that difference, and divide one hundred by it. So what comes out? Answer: 14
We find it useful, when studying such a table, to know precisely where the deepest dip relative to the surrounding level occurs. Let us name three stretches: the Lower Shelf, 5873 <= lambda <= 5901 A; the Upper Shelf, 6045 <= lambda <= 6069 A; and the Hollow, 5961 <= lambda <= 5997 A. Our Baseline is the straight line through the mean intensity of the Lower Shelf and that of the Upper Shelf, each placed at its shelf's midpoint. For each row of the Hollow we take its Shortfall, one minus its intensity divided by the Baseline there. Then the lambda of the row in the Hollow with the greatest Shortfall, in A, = 5987.0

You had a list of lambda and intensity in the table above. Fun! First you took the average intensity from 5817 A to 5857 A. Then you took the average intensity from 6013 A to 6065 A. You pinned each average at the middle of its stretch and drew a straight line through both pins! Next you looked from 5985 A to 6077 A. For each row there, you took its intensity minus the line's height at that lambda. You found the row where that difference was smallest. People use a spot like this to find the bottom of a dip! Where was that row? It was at 6063.0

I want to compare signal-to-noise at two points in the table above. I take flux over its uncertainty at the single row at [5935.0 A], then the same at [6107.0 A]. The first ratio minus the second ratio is 1.7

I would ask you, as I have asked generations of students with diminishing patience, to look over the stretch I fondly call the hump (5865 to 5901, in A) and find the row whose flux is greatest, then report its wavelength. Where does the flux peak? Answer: 5875.0 A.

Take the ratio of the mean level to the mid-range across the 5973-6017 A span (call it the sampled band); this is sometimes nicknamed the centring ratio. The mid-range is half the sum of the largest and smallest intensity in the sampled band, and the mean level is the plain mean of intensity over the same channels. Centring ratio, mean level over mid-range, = 0.99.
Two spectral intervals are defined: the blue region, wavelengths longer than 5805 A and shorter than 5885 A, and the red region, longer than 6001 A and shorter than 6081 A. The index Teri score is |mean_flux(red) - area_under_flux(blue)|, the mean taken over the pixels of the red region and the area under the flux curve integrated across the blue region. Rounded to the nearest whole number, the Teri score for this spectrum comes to 9101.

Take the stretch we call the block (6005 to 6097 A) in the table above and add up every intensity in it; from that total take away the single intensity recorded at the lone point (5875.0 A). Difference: 2472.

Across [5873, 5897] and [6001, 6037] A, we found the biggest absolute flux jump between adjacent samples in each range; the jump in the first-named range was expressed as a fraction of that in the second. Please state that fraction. 2.4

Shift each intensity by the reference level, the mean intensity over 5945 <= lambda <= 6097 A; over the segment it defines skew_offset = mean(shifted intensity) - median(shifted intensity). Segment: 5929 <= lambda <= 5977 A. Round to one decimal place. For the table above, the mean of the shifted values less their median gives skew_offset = -0.2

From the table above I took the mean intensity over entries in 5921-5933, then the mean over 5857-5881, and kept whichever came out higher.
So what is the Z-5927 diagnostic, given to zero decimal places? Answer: 115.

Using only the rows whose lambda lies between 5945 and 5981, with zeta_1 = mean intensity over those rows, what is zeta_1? 115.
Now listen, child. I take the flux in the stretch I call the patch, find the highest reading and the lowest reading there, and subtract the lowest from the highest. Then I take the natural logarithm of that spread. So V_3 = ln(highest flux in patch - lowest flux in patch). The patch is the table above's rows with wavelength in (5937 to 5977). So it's 1.5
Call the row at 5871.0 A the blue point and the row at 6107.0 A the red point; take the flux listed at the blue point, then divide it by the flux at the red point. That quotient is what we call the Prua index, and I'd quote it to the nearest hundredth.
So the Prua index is 1.04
